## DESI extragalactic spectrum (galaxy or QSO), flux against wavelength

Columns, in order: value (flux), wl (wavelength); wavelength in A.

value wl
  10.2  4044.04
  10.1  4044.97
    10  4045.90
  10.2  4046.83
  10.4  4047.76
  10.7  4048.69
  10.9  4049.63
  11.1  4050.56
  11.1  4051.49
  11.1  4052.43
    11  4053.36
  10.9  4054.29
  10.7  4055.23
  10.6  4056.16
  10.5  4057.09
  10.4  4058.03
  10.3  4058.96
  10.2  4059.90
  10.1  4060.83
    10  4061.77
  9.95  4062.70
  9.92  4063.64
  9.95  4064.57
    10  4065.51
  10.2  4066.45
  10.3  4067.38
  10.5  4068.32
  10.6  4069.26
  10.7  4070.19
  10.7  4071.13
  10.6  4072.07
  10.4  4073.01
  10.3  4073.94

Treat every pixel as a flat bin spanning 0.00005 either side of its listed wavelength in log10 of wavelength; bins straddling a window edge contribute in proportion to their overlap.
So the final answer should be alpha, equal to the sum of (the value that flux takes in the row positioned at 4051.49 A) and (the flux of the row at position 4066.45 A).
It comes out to 21.3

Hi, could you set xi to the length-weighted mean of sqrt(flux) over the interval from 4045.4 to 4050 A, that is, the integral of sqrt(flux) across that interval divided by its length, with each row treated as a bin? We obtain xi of 3.23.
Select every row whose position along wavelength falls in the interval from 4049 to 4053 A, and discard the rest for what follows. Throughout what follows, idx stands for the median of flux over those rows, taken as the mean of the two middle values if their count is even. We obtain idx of 11.1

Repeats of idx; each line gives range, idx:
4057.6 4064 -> 10.1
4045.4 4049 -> 10.3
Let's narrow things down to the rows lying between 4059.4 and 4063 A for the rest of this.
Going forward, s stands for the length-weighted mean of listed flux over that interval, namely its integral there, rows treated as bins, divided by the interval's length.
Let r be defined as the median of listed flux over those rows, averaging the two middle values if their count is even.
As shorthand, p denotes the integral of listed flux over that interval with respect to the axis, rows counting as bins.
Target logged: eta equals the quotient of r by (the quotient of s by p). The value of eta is 36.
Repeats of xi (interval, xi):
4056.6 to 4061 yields 3.21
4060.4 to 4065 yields 3.16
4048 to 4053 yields 3.31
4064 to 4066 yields 3.16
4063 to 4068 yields 3.17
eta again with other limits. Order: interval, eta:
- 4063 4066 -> 30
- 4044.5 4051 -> 68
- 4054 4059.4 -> 57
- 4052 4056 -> 44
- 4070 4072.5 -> 27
